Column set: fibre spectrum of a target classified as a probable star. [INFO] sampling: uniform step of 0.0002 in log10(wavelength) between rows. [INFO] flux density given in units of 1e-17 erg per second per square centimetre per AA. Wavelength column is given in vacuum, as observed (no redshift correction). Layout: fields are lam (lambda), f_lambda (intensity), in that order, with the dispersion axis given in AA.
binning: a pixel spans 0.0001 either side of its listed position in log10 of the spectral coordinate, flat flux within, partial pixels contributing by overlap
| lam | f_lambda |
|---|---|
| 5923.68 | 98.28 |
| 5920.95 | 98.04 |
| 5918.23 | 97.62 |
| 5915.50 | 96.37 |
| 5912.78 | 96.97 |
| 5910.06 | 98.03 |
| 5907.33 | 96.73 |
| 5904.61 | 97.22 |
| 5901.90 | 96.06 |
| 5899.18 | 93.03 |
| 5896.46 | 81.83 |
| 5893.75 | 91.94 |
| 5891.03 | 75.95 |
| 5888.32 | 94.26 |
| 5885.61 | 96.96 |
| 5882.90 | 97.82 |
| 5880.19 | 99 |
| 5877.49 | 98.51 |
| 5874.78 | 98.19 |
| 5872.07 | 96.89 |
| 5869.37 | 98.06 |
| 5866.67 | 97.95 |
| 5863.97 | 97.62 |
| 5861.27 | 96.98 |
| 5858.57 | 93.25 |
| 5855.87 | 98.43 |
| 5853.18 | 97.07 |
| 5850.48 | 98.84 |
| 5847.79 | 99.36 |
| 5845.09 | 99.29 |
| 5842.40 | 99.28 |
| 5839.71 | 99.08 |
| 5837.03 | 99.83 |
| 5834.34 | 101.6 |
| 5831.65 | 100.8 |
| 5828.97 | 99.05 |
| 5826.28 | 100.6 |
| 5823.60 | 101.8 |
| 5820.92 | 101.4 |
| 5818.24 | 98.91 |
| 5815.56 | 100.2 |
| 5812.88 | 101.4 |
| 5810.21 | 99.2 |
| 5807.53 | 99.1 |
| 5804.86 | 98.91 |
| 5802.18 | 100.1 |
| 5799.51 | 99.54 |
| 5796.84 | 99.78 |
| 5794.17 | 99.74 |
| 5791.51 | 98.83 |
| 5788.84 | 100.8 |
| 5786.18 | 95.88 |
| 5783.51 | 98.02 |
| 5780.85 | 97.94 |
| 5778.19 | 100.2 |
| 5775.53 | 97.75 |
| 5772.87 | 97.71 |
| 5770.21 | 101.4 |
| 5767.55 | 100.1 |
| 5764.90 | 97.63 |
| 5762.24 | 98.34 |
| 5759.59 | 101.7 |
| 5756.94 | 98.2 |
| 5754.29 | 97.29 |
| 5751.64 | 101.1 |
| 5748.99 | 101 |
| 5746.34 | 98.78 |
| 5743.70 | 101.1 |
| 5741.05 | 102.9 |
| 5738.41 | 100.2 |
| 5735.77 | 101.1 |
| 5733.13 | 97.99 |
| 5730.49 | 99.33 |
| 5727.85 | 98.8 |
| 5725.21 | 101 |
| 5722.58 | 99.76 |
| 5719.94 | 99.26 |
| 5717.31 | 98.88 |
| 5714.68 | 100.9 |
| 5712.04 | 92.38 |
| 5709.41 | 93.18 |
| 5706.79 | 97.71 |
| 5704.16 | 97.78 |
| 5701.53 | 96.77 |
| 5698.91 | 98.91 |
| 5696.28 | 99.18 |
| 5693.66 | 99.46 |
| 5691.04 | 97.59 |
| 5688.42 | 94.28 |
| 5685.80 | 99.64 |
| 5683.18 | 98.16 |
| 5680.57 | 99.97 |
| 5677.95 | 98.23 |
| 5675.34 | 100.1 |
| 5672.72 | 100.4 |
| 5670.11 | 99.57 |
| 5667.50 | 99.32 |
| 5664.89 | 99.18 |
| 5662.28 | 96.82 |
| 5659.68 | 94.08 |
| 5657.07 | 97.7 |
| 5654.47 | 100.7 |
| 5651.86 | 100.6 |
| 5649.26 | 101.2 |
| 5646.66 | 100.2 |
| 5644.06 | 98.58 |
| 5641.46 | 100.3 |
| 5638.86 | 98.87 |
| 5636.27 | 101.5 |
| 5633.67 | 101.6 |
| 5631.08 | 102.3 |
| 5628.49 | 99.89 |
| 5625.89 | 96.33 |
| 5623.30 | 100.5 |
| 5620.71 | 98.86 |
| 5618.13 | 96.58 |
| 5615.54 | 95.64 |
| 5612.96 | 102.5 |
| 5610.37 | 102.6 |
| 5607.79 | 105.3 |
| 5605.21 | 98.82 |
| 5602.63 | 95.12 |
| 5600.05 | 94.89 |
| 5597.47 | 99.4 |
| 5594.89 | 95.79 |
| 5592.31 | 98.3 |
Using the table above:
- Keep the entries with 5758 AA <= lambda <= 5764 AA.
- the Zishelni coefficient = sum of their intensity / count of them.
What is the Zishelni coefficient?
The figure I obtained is 100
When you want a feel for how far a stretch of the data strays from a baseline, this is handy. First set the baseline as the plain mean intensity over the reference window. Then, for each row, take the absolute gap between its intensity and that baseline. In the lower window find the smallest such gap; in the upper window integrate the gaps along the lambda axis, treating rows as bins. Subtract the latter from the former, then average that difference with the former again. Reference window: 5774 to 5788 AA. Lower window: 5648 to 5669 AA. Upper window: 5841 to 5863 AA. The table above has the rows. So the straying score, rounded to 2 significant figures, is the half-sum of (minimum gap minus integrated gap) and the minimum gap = -16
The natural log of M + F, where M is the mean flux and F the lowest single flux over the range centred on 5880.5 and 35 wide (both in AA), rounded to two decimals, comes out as 5.14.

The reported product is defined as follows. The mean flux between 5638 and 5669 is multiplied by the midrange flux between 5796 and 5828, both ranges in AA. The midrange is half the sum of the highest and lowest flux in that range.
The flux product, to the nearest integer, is 9931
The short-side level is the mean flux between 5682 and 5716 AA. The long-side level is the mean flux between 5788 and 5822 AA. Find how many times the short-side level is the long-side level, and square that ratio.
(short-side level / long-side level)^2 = 0.95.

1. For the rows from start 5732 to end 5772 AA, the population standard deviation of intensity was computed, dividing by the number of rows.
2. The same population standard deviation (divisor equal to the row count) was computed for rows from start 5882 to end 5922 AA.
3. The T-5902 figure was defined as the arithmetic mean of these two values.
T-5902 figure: 4.0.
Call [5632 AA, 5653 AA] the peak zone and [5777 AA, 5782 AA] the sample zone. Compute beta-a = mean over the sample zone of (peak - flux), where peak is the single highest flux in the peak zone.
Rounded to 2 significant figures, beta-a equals 2.5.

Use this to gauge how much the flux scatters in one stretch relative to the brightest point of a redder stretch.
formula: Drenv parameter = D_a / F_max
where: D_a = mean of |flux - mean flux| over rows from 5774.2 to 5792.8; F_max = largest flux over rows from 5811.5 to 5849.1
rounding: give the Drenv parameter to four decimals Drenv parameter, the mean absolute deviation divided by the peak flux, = 0.0122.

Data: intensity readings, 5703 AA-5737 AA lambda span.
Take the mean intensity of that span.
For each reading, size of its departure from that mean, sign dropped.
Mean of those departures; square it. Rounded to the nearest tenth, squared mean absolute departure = 3.7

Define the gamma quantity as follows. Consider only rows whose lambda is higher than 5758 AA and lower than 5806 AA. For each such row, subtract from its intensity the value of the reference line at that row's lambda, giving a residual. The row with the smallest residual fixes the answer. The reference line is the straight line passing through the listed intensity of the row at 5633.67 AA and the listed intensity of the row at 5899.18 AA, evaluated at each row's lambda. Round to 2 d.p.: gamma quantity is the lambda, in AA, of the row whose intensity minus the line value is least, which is 5786.18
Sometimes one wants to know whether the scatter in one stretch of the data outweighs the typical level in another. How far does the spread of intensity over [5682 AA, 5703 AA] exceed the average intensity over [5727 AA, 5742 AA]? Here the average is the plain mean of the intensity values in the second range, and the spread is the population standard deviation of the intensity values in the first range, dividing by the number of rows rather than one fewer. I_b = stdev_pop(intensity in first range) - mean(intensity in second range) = -98.4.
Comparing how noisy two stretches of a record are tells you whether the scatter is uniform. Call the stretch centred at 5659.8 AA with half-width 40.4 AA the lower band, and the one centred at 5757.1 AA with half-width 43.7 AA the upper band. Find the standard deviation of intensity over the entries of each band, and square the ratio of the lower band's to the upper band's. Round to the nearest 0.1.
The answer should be 1.5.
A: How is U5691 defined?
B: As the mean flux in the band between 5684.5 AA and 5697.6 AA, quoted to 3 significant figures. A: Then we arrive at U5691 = 98.0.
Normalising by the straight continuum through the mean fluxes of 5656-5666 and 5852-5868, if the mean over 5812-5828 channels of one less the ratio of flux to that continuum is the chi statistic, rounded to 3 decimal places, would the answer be -0.039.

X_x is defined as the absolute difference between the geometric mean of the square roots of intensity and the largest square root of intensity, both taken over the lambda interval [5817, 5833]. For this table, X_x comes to 0.07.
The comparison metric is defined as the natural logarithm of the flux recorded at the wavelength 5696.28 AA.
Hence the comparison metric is 4.60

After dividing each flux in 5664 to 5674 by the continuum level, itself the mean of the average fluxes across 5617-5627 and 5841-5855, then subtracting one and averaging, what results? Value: 0.012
